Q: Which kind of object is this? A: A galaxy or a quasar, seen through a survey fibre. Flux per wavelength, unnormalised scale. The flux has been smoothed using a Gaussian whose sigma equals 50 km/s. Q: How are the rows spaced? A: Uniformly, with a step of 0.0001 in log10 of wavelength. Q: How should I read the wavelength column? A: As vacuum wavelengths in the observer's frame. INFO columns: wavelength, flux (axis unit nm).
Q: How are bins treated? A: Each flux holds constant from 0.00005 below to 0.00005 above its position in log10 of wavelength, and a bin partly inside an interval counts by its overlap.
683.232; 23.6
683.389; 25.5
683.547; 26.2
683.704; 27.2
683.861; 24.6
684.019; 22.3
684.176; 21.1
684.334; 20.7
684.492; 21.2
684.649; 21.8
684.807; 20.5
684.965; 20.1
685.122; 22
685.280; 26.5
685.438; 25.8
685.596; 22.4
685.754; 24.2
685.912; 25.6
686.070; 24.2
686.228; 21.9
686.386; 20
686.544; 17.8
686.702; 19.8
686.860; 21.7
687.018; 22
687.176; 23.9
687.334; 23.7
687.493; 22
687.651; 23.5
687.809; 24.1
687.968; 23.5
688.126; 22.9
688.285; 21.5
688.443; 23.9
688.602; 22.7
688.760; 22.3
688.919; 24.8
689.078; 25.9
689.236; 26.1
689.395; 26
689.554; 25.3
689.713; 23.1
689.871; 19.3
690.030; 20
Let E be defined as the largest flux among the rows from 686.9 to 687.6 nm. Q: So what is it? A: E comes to 23.9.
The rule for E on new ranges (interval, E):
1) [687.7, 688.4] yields 24.1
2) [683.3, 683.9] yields 27.2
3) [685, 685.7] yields 26.5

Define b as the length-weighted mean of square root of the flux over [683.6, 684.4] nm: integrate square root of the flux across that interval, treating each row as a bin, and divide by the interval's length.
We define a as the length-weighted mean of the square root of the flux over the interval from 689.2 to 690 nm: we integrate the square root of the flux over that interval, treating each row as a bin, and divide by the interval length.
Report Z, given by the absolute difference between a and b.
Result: 0.0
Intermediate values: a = 4.85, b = 4.82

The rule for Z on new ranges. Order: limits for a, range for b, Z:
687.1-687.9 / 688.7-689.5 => 0.2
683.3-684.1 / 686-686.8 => 0.5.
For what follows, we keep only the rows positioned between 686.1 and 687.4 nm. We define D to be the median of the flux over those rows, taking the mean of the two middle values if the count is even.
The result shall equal 21.8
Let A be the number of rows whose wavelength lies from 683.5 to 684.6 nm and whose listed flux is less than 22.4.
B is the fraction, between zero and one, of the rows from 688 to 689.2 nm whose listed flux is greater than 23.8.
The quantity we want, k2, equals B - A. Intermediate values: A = 4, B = 0.4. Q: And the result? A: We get -3.6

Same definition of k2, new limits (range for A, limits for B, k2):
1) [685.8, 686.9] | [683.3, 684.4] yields -4.4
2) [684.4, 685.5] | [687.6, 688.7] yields -4.7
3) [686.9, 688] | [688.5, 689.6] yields -1.3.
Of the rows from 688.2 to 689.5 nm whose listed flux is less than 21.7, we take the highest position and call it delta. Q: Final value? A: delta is 688.285 nm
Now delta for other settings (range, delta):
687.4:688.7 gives 688.285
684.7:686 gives 684.965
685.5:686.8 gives 686.702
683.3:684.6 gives 684.492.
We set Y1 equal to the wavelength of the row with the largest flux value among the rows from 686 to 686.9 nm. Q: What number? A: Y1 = 686.070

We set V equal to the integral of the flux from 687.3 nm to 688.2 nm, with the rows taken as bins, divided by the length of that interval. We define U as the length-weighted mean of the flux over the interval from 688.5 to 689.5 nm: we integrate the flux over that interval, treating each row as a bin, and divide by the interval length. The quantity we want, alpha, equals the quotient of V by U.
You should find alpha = 0.94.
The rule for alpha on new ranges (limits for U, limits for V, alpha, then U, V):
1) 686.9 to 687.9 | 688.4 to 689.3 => 1.05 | 23.1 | 24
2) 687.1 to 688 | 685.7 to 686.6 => 0.95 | 23.4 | 22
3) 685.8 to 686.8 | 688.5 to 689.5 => 1.14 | 21.6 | 25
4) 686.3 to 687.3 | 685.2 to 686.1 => 1.18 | 21.0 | 25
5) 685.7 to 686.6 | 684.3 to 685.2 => 0.94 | 22.3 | 21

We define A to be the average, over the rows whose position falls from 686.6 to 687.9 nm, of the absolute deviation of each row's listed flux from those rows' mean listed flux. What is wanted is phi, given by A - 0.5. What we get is 0.71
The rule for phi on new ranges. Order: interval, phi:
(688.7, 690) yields 1.40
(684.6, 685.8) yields 1.44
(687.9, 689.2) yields 0.59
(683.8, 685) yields 0.52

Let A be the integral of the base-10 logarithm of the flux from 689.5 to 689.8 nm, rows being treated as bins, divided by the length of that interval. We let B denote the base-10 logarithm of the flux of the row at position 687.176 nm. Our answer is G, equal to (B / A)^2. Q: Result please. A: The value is 1.00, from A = 1.38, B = 1.38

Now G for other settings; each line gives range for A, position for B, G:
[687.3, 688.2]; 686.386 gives 0.91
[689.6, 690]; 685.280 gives 1.15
